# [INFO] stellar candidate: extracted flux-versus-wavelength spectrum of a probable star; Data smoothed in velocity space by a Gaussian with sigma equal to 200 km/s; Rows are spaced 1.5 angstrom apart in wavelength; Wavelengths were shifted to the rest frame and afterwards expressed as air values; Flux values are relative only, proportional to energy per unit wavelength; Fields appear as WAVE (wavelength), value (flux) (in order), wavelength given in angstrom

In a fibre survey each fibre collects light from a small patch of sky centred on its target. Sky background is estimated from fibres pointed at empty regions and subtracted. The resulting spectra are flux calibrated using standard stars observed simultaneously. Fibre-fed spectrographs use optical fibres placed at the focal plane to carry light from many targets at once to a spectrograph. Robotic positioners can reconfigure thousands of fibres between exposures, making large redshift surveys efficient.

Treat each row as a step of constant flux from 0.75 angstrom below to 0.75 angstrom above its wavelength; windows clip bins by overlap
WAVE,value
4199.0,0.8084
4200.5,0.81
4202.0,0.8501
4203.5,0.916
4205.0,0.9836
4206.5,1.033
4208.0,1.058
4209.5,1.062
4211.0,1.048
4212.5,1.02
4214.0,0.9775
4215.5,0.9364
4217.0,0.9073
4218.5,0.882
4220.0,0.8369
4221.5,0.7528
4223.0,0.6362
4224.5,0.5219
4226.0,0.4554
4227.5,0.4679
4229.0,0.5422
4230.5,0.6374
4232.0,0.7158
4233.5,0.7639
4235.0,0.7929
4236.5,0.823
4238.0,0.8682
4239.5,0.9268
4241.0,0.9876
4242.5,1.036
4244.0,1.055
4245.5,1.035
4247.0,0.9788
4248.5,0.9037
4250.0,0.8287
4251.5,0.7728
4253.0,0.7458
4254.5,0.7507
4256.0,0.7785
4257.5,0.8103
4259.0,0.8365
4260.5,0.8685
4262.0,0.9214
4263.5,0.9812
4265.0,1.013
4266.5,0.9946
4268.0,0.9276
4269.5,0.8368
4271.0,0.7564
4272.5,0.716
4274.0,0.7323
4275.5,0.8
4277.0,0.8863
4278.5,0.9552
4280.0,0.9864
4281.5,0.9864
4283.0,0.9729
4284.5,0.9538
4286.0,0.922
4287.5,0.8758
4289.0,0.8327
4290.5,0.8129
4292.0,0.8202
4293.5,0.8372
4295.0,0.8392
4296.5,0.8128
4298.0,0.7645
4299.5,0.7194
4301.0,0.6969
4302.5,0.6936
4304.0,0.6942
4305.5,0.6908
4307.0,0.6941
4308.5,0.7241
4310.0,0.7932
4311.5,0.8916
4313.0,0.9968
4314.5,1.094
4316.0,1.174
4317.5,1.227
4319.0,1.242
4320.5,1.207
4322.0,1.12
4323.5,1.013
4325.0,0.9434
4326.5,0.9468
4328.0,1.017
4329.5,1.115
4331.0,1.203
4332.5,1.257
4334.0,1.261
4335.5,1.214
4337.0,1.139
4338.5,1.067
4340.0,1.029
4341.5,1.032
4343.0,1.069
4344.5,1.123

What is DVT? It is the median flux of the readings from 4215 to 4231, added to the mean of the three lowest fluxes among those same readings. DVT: 1.12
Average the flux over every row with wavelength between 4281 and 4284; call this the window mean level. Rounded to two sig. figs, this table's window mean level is 0.98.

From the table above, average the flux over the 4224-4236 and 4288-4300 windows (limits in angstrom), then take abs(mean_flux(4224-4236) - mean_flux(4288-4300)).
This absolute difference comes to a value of 0.19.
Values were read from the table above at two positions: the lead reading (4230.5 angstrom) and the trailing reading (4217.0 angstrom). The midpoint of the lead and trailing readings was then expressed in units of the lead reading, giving 1.21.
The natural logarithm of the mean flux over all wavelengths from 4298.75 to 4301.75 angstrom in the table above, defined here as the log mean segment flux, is -0.35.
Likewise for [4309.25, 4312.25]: -0.17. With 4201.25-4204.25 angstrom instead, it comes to -0.12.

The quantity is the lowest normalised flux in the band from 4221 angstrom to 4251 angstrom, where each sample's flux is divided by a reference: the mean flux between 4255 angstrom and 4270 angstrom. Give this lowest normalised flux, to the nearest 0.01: 0.51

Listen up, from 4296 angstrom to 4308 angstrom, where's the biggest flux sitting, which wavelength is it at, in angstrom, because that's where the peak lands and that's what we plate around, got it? 4296.5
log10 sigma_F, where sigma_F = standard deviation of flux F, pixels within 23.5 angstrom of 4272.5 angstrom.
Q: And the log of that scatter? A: -1.06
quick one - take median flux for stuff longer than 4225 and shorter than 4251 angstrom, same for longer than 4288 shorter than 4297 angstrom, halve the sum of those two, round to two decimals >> 0.83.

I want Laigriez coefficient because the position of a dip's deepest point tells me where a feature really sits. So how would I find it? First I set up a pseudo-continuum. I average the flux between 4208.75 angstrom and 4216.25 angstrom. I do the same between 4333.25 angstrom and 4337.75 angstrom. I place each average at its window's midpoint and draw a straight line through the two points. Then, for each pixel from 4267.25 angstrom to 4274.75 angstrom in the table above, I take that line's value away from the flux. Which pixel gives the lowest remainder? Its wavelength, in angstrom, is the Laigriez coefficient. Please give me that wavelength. 4272.5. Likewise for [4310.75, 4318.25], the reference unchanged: 4311.5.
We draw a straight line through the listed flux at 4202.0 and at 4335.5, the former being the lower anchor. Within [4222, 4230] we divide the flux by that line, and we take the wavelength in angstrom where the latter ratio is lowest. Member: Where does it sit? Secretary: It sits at 4226.0 angstrom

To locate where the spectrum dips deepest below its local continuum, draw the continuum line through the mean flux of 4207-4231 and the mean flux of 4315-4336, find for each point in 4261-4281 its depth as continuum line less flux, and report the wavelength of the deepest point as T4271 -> 4272.5 angstrom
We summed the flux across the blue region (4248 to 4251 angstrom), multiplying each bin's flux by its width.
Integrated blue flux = 2.6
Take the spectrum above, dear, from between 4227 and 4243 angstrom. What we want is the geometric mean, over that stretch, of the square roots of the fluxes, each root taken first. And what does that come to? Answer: 0.87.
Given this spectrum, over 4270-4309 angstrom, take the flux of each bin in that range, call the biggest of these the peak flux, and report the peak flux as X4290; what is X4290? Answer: 0.9864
